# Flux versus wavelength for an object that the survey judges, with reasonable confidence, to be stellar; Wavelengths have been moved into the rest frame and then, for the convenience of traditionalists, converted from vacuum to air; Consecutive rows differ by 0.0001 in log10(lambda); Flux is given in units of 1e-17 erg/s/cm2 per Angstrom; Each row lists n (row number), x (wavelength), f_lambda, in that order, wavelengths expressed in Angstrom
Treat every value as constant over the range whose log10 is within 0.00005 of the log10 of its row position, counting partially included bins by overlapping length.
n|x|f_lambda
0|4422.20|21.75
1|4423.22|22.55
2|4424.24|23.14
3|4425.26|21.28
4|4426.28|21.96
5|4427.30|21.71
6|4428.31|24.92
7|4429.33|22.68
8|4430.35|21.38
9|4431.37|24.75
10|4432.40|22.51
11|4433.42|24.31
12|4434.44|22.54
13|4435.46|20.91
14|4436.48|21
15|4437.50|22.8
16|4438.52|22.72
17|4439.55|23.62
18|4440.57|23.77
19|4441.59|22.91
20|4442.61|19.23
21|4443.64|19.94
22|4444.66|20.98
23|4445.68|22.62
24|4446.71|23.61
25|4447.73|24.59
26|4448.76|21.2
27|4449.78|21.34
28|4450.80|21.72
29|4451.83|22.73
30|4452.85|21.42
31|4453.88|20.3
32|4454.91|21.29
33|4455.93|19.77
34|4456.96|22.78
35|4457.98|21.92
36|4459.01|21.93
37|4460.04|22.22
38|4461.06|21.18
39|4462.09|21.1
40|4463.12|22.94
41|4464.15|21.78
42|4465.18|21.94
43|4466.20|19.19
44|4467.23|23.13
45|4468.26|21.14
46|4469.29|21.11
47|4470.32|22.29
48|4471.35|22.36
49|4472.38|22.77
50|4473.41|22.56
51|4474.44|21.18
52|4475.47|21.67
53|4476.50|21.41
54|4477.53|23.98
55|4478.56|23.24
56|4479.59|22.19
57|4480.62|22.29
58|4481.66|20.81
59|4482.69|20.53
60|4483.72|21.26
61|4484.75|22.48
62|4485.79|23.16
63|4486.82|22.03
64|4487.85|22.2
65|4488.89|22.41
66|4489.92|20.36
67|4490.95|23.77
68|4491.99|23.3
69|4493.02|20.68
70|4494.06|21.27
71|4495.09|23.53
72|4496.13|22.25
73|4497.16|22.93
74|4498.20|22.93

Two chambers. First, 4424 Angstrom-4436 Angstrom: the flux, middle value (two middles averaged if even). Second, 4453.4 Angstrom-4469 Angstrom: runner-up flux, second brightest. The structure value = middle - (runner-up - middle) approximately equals 22.1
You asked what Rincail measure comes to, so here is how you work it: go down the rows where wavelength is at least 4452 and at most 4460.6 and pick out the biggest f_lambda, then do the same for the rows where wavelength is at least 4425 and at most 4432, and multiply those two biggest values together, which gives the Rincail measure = 567.7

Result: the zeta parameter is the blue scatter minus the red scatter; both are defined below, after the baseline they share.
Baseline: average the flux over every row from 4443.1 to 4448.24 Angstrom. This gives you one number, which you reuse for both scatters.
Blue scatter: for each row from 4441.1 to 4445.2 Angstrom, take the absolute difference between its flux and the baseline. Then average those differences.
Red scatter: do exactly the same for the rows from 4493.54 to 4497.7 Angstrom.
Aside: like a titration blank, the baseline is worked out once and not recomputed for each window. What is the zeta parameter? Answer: 1.1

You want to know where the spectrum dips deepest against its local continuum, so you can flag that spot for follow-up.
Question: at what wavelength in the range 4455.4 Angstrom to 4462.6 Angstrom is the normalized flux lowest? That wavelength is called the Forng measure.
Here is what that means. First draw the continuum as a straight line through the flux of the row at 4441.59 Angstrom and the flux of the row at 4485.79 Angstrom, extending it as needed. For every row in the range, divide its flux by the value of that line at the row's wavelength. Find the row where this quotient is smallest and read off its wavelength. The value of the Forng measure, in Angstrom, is 4455.93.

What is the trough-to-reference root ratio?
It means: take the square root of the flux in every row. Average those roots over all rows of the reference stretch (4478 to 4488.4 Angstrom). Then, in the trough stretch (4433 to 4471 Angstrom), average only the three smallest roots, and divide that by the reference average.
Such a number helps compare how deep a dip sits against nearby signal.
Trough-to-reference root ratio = 0.939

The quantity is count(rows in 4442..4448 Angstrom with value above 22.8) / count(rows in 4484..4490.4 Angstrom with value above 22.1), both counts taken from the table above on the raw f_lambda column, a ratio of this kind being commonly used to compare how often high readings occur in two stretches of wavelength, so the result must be 0.50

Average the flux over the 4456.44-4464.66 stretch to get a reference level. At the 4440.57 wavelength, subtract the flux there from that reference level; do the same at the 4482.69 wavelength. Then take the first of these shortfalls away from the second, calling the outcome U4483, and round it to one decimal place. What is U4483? 3.2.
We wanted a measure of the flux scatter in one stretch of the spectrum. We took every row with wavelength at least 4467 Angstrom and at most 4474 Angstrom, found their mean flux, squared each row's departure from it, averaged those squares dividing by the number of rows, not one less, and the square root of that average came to 0.724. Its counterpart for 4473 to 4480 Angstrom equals 0.943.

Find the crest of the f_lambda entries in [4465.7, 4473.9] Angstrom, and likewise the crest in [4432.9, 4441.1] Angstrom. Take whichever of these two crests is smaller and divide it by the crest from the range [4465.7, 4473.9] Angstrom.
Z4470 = 1.00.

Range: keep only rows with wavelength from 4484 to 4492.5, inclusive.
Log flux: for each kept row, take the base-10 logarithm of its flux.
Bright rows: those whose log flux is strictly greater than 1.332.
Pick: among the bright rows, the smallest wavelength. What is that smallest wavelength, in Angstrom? 4484.75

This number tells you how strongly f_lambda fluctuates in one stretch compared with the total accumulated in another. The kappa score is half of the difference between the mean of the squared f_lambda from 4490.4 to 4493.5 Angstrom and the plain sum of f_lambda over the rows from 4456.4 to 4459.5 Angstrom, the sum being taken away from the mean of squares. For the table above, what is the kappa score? 223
